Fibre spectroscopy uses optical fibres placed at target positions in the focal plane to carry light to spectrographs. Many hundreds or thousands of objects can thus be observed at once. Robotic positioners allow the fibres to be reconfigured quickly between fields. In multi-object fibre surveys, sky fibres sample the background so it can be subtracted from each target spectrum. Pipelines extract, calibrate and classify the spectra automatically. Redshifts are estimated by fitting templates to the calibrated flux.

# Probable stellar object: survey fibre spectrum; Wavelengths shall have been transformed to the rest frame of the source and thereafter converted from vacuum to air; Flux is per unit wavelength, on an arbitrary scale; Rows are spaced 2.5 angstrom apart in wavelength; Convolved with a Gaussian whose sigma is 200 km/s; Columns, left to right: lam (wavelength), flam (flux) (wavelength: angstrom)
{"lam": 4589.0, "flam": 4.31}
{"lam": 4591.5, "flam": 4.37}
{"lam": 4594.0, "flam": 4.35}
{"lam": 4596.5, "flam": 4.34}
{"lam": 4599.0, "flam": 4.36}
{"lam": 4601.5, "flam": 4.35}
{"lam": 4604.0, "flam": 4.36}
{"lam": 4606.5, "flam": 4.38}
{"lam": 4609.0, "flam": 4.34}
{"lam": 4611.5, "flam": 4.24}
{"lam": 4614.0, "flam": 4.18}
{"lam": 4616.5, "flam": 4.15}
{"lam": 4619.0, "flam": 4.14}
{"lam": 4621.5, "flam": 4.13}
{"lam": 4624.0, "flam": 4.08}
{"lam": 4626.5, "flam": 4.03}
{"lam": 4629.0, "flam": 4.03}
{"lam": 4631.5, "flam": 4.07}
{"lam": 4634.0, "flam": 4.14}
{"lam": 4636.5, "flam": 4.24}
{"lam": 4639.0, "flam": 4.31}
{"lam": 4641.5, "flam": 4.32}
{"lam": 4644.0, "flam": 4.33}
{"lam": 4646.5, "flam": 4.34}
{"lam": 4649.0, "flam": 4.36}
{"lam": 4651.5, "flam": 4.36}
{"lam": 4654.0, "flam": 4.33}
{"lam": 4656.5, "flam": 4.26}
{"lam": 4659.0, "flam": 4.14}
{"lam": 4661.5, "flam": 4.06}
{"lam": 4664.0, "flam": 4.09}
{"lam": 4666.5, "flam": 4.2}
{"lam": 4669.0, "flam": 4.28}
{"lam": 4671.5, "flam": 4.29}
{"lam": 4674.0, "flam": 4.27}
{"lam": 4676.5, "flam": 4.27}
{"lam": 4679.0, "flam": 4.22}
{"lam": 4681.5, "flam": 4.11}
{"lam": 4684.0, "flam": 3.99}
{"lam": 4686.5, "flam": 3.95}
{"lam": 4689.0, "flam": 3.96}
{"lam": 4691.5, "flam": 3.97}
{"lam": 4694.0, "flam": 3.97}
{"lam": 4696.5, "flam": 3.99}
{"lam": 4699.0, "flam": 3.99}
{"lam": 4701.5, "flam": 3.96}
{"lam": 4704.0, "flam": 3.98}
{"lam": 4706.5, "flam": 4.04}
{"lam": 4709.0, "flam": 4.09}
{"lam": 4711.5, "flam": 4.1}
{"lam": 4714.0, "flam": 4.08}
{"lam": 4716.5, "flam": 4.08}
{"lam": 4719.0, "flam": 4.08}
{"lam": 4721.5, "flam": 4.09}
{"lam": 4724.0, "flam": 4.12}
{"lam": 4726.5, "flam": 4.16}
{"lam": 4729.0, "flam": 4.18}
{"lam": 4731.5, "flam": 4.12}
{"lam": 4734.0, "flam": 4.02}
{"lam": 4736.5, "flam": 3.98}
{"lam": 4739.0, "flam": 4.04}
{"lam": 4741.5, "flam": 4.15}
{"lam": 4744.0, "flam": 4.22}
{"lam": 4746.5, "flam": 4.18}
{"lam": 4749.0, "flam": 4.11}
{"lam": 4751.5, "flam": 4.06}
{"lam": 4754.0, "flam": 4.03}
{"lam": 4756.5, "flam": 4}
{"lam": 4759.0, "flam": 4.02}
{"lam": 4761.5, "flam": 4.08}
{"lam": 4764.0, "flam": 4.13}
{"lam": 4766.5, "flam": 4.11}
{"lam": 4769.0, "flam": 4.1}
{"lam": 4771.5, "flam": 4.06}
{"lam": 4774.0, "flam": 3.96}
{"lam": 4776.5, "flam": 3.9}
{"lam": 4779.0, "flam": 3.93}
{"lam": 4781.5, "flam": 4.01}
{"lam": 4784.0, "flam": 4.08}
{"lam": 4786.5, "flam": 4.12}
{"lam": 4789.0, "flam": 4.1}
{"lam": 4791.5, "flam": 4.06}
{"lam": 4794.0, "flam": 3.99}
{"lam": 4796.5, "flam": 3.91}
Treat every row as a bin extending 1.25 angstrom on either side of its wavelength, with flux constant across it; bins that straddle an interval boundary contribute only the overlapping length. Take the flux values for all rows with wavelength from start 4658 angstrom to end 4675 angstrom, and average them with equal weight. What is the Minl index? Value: 4.19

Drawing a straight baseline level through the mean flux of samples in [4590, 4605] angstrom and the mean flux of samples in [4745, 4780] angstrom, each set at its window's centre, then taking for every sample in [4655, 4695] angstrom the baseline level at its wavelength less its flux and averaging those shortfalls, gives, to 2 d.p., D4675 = 0.08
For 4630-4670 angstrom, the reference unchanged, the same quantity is 0.02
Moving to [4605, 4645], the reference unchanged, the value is 0.11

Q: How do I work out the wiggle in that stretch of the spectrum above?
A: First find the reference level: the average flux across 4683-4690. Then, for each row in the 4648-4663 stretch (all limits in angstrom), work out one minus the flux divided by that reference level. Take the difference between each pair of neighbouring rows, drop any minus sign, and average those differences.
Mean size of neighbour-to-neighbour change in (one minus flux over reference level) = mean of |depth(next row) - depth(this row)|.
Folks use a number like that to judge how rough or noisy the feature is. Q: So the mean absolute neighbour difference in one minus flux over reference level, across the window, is 0.015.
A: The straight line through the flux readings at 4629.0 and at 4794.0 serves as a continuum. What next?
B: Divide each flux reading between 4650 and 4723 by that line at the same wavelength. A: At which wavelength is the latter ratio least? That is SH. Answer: 4686.5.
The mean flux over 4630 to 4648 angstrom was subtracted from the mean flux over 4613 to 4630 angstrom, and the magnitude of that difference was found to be 0.14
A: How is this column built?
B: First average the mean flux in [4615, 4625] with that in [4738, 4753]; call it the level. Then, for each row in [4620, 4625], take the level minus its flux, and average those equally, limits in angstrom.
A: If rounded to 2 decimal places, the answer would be 0.02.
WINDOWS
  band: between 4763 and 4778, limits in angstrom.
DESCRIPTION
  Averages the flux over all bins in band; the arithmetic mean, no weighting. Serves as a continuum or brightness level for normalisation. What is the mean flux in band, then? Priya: 4.04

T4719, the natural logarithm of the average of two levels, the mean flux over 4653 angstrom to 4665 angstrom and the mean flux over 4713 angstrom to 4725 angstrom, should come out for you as 1.42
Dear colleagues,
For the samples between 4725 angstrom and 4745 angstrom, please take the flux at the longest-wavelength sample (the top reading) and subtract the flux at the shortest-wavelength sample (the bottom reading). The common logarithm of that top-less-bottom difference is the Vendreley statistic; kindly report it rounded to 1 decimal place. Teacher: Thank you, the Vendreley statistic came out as -1.2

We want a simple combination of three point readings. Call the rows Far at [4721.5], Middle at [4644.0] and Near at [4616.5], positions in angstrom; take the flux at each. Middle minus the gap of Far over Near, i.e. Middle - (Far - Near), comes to 4.39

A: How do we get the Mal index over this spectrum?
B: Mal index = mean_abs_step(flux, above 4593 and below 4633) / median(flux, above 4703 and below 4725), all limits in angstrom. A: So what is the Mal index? 0.0075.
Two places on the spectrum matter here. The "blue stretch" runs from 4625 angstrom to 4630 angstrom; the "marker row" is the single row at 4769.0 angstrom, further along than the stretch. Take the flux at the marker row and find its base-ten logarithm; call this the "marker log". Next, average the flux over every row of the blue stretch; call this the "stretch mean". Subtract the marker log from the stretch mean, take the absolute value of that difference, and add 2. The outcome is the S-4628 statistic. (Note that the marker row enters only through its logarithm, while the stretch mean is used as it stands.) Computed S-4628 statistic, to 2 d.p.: 5.42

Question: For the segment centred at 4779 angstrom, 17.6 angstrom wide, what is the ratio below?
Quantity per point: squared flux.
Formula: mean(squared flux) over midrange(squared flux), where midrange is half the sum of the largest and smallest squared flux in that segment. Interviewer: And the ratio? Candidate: 0.999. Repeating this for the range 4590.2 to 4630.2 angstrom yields 1.016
